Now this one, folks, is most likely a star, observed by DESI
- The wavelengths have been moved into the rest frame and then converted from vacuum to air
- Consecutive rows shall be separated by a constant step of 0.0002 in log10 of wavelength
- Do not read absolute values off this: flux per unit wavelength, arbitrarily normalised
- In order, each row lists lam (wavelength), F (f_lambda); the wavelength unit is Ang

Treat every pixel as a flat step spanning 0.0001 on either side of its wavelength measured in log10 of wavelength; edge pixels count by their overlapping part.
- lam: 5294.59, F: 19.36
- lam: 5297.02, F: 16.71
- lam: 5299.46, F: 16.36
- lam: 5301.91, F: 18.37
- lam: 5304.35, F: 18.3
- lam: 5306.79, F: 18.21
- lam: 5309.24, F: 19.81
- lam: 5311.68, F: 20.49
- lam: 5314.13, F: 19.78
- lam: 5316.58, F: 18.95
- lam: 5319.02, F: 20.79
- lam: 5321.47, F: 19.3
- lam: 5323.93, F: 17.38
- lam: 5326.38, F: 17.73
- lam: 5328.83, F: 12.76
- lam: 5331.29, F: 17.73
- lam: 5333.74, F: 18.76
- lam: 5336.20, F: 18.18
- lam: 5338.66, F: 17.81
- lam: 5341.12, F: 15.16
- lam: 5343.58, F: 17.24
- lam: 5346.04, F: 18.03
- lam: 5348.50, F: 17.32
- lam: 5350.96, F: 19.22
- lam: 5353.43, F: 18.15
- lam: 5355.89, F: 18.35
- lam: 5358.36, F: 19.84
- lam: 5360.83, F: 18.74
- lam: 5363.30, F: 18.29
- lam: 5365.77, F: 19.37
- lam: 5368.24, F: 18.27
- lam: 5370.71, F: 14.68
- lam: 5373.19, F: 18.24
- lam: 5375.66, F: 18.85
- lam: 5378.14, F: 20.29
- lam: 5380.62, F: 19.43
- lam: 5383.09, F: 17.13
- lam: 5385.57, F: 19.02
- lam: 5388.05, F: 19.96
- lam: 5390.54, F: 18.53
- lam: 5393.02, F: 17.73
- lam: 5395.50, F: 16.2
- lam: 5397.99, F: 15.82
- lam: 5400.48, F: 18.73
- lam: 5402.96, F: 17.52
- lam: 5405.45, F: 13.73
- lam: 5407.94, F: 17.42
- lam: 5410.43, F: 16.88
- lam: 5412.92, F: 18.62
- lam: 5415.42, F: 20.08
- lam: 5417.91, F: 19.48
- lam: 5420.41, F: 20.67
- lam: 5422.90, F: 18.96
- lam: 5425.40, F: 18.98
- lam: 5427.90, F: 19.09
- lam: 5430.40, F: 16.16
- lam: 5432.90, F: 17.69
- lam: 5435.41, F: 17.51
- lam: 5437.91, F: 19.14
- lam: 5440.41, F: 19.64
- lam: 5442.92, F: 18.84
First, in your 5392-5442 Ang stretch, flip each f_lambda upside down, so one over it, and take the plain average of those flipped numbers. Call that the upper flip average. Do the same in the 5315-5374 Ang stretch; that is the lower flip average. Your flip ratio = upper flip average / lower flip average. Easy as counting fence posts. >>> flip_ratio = 0.99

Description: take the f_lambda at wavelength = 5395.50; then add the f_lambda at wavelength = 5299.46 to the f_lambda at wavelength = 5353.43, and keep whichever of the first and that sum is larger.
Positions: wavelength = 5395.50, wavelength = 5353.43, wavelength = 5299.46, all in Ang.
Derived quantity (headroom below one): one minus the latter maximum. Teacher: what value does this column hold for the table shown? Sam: -33.5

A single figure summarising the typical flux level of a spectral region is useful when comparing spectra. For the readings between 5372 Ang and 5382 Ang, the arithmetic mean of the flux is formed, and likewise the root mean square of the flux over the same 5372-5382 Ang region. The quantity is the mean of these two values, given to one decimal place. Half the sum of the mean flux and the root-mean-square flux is 19.2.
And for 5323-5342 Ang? 17.0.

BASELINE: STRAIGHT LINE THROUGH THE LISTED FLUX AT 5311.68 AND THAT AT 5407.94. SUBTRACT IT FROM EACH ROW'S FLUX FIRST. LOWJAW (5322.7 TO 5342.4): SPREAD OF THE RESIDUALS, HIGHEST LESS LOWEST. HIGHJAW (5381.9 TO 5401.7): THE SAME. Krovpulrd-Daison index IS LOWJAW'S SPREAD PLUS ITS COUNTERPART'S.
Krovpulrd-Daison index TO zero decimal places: 10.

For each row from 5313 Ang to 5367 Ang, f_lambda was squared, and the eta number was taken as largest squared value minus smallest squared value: 269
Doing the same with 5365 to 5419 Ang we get 223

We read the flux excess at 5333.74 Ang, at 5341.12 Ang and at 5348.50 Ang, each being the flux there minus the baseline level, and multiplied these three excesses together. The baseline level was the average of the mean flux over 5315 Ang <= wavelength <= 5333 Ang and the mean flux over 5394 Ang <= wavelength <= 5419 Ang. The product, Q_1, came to 0.9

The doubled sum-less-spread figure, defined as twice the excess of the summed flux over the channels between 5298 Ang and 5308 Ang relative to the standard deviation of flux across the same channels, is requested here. 141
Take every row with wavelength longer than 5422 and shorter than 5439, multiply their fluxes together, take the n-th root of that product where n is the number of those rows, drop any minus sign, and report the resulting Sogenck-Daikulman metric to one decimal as 18.2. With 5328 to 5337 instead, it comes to 16.7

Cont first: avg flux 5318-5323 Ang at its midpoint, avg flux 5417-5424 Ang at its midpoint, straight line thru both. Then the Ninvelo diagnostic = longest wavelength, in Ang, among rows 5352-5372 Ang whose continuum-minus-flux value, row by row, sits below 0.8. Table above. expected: 5365.77 Ang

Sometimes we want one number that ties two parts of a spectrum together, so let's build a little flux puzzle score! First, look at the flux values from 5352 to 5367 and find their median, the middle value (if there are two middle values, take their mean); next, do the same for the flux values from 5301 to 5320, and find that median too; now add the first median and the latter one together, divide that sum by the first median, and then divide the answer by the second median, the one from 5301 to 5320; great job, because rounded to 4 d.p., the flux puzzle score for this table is 0.1056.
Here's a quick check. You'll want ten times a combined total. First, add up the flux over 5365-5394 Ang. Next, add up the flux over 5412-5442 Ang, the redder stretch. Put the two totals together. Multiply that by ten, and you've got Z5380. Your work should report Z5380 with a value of 4475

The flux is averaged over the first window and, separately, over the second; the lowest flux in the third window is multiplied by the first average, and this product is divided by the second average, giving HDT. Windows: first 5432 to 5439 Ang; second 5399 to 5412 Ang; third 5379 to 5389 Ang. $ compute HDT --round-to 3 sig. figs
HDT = 18.4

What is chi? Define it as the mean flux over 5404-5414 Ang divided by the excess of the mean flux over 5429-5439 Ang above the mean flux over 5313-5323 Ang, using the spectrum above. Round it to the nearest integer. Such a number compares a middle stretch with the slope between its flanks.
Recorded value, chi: -8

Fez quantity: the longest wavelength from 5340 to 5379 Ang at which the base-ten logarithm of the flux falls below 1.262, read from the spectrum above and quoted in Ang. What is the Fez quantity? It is 5373.19 Ang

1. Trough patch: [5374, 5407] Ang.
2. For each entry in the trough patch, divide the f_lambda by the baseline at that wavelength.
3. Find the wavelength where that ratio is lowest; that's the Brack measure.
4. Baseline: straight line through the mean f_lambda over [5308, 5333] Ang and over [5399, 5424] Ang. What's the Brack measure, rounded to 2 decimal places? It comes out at 5405.45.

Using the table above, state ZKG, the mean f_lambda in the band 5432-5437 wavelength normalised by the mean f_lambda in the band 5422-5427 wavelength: 0.93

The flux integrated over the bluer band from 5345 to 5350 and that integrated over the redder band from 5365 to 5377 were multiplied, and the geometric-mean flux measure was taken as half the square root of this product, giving 69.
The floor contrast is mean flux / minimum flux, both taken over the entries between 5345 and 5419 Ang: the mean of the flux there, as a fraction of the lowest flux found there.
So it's 1.32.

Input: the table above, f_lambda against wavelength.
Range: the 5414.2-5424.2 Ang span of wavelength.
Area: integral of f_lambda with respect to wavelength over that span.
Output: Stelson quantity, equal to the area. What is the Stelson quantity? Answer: 198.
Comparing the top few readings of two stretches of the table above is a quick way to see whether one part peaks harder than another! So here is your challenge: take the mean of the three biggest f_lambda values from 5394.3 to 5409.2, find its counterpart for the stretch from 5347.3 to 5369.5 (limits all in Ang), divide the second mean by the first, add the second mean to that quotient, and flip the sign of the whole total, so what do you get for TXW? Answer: -20.6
